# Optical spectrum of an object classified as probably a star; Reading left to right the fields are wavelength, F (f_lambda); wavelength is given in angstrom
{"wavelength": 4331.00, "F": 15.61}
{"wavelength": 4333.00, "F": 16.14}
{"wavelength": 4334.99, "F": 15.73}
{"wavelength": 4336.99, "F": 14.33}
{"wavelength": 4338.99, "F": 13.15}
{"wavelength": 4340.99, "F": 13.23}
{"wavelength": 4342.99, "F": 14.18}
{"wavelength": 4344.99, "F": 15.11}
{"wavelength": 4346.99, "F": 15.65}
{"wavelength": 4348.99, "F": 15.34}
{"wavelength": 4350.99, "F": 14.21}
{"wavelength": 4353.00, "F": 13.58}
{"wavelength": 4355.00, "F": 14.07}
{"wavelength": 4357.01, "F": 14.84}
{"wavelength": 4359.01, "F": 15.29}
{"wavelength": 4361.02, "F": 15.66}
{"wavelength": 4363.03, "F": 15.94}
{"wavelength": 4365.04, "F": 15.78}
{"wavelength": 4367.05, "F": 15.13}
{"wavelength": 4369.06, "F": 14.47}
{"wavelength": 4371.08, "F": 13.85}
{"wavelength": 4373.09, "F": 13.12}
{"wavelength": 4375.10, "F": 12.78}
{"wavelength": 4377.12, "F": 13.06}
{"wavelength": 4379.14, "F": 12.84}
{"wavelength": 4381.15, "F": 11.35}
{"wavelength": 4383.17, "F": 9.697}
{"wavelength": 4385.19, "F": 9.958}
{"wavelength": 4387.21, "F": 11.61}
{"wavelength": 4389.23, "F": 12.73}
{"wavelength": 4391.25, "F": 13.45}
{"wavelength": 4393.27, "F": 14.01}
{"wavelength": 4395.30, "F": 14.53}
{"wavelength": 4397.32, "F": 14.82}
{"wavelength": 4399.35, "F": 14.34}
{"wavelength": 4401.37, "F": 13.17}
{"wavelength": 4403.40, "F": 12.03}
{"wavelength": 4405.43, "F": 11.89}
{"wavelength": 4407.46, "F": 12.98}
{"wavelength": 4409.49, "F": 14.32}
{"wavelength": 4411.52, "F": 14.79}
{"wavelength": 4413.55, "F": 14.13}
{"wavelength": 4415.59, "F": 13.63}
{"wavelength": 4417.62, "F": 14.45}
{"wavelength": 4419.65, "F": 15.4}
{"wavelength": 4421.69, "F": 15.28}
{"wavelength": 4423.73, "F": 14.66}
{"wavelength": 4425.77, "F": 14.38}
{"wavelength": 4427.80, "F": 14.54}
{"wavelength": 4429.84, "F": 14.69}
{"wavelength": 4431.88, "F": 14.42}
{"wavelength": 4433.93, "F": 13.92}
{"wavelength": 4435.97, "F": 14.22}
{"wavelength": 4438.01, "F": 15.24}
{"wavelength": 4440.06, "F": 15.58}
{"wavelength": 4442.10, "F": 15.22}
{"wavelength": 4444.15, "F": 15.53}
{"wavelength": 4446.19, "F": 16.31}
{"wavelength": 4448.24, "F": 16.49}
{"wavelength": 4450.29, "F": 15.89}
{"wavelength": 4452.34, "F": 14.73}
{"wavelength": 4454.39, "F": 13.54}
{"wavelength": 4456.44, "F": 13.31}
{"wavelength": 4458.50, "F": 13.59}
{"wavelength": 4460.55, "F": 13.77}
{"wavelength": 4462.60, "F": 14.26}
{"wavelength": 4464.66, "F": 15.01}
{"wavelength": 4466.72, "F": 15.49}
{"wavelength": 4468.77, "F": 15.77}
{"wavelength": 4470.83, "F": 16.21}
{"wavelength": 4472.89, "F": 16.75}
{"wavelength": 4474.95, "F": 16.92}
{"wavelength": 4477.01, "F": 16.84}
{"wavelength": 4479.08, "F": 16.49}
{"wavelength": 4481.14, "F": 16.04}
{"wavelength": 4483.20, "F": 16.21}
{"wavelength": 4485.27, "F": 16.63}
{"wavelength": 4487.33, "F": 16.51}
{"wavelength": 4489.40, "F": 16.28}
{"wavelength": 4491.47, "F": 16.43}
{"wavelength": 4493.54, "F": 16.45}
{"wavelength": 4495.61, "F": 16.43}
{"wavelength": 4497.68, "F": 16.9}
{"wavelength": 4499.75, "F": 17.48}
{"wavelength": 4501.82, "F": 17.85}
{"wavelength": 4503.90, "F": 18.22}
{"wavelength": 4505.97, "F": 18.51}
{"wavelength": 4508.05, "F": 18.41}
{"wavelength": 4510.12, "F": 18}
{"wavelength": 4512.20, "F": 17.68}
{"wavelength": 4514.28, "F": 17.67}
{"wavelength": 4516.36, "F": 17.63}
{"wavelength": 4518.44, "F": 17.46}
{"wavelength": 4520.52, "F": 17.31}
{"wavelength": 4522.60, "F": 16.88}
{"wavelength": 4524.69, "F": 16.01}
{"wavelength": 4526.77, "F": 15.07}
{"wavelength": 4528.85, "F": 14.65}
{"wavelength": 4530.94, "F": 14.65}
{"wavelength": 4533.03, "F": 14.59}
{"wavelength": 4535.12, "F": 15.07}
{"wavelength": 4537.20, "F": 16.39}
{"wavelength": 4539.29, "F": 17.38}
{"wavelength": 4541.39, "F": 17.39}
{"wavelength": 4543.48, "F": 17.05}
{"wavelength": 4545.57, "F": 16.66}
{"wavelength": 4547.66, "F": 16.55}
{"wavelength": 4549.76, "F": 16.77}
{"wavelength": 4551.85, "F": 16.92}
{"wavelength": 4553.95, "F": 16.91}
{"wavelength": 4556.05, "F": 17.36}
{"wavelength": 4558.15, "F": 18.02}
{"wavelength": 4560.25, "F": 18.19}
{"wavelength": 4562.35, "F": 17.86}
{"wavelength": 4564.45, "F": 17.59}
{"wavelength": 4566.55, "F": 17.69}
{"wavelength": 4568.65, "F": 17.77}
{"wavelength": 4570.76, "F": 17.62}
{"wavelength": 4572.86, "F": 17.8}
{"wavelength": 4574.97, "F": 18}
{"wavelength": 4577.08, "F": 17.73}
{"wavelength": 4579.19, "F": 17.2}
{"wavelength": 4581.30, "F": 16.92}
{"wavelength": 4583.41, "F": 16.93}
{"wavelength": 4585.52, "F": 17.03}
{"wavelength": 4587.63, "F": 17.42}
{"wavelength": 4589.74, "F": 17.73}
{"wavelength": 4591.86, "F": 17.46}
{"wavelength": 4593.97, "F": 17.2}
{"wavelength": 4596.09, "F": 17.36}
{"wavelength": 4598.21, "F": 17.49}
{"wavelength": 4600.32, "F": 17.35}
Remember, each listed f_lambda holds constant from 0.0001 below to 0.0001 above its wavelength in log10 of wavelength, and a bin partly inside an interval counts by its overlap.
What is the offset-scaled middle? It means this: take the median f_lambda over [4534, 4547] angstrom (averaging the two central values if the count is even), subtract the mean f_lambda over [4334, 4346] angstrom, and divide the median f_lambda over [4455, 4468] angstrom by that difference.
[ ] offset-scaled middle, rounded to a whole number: 5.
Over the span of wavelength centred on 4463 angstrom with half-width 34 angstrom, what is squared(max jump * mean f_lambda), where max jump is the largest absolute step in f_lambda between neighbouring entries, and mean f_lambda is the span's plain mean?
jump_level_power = 340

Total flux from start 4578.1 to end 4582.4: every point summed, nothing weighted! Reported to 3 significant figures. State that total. 34.1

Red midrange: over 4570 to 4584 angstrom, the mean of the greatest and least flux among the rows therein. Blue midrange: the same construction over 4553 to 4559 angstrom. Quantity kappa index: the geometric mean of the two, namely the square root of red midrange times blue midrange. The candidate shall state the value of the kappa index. 17.5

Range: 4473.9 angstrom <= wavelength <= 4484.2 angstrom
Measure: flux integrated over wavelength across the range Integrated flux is 170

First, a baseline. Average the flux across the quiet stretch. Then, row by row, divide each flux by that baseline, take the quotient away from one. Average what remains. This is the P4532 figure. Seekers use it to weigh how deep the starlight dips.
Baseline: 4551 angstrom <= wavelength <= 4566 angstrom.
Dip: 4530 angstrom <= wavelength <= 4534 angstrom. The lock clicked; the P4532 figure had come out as 0.17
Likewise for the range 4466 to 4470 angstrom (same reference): 0.11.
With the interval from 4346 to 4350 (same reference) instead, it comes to 0.12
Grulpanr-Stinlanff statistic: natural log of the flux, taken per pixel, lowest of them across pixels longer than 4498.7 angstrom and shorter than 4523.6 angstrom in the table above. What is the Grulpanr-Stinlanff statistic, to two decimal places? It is 2.83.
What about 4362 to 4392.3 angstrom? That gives 2.27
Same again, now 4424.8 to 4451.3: 2.63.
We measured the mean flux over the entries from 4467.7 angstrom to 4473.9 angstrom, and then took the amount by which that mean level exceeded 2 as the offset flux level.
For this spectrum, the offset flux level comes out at 14.2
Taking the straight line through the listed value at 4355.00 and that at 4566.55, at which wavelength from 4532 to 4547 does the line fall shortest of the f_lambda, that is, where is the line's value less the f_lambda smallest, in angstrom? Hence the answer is 4539.29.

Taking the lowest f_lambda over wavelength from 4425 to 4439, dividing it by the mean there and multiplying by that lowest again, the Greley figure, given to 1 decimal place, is 13.4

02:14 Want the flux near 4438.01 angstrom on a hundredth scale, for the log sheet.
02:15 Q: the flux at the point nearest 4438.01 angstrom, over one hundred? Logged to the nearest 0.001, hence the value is 0.152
